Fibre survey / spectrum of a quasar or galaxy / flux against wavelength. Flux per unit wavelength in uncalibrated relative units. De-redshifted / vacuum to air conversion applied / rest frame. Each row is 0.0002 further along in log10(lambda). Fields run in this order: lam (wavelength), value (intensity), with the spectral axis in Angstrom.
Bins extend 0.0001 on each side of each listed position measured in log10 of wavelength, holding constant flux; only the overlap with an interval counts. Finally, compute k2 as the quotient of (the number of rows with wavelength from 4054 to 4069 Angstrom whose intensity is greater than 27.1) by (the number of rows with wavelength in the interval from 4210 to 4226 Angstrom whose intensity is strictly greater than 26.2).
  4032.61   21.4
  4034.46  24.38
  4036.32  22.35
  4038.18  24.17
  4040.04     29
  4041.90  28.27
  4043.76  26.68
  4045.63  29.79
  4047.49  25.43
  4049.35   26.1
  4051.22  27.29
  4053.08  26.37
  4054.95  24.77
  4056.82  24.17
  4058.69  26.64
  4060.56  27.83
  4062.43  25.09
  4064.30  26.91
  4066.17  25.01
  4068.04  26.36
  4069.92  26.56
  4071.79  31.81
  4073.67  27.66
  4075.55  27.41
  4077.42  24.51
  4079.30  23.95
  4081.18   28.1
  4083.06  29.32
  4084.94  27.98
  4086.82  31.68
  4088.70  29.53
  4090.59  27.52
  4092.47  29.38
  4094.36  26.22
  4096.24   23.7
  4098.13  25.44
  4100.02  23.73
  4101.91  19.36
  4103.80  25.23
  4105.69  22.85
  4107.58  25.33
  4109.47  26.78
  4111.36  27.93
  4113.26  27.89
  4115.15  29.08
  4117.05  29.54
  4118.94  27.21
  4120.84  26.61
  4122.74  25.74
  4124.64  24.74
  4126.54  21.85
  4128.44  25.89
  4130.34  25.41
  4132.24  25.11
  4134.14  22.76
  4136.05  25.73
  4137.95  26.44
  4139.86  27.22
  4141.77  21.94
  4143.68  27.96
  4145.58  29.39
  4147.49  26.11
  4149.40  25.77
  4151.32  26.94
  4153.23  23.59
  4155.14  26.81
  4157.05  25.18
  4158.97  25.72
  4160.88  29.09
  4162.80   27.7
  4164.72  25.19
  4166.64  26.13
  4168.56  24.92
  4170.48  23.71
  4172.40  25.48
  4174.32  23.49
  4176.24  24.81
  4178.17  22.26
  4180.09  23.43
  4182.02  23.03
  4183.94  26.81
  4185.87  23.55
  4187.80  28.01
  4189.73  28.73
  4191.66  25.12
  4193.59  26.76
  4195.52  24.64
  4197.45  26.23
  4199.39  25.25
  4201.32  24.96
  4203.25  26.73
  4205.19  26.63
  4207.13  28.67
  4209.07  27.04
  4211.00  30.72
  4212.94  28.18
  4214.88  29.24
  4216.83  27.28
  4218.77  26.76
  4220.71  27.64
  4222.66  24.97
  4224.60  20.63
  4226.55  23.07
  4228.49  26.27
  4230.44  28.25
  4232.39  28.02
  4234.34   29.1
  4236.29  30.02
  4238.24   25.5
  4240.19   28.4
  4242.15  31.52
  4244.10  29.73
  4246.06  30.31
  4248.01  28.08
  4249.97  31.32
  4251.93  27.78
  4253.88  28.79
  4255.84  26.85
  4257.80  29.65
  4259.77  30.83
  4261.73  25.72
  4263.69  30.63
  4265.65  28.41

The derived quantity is 0.17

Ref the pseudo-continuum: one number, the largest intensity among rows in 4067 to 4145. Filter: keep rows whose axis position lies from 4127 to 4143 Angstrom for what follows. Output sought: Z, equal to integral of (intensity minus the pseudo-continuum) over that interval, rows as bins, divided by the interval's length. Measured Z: -6.8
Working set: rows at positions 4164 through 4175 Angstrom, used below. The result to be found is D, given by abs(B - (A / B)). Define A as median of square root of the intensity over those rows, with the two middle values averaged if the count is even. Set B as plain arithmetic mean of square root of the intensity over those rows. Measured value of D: 4.0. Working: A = 5.01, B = 5.0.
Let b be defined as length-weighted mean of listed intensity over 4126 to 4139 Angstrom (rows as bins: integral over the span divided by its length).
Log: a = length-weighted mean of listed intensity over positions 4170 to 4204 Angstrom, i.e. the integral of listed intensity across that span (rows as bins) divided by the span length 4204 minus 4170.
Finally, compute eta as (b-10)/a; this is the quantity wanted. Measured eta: 0.59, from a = 25.2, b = 24.9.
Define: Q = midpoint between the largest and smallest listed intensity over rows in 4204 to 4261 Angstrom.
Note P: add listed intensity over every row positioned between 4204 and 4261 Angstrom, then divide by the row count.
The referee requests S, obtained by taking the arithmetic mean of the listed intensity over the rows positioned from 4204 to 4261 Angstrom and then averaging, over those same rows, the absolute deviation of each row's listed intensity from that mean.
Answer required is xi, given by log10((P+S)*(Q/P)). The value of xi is 1.442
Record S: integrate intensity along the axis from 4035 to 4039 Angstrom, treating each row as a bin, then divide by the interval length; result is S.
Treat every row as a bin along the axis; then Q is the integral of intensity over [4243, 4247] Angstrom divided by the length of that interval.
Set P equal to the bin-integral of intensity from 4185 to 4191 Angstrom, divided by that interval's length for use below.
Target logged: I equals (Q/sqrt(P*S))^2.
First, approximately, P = 26.7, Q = 30.1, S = 23.3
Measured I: 1.45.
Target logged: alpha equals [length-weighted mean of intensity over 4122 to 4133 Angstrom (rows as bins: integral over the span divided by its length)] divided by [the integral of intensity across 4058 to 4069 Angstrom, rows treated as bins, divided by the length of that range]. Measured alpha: 0.94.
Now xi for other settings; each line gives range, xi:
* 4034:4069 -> 1.440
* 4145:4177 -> 1.443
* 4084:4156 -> 1.437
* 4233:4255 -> 1.474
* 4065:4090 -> 1.474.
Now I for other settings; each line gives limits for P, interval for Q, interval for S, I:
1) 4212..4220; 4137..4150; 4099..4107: 1.09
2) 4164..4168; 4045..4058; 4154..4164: 1.00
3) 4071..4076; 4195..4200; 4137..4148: 0.84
